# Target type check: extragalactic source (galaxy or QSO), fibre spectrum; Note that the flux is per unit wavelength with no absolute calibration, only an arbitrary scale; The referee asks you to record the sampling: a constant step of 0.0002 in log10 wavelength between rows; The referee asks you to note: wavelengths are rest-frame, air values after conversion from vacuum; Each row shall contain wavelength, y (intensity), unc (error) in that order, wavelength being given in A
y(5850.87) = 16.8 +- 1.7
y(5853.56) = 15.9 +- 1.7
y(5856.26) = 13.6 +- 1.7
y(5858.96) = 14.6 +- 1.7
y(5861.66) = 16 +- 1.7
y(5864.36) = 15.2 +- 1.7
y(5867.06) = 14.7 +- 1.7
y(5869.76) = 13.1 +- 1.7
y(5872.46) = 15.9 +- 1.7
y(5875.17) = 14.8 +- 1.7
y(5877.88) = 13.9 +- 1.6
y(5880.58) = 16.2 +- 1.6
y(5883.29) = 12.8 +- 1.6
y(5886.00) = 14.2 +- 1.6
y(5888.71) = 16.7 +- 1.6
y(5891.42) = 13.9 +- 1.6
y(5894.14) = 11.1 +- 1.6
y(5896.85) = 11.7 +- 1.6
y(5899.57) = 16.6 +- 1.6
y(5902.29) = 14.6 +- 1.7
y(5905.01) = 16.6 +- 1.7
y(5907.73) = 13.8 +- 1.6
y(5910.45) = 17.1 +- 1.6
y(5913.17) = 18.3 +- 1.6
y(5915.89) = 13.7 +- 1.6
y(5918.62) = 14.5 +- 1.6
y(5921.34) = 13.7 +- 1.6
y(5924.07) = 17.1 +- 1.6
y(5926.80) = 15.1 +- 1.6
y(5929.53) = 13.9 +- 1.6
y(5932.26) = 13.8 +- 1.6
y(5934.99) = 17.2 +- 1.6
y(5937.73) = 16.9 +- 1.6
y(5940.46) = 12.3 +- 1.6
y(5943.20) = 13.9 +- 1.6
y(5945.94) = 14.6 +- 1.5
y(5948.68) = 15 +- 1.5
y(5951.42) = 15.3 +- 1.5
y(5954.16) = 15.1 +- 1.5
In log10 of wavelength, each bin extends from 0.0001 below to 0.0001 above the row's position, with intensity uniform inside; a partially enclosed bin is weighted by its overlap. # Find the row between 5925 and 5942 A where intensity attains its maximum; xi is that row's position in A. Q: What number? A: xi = 5934.99 A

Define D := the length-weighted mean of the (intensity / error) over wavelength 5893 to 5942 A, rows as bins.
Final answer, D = 9.3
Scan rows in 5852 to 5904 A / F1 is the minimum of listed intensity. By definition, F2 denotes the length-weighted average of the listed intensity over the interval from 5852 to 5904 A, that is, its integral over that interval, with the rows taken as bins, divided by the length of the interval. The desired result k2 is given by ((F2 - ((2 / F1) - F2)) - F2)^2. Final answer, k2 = 206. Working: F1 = 11.1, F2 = 14.5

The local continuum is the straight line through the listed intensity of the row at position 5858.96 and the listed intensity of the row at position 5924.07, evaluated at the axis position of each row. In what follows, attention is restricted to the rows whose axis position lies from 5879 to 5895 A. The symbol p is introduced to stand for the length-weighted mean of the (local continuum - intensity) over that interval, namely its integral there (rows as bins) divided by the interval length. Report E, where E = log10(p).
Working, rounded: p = 1.44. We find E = 0.16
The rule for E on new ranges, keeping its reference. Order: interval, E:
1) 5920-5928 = 0.25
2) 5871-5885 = -0.19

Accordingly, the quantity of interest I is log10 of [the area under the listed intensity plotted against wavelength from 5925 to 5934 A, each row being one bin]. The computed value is 2.12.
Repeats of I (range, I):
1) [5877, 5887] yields 2.16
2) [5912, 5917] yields 1.90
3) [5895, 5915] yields 2.49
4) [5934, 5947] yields 2.29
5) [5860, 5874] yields 2.32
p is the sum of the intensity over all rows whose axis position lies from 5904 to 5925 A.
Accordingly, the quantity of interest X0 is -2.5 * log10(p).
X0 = -5.24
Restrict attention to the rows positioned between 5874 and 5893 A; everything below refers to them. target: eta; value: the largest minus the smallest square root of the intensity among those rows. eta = 0.51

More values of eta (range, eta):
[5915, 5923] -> 0.11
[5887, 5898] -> 0.75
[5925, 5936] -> 0.43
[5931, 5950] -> 0.64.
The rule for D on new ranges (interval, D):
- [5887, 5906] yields 8.9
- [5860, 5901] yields 8.8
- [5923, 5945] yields 9.4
